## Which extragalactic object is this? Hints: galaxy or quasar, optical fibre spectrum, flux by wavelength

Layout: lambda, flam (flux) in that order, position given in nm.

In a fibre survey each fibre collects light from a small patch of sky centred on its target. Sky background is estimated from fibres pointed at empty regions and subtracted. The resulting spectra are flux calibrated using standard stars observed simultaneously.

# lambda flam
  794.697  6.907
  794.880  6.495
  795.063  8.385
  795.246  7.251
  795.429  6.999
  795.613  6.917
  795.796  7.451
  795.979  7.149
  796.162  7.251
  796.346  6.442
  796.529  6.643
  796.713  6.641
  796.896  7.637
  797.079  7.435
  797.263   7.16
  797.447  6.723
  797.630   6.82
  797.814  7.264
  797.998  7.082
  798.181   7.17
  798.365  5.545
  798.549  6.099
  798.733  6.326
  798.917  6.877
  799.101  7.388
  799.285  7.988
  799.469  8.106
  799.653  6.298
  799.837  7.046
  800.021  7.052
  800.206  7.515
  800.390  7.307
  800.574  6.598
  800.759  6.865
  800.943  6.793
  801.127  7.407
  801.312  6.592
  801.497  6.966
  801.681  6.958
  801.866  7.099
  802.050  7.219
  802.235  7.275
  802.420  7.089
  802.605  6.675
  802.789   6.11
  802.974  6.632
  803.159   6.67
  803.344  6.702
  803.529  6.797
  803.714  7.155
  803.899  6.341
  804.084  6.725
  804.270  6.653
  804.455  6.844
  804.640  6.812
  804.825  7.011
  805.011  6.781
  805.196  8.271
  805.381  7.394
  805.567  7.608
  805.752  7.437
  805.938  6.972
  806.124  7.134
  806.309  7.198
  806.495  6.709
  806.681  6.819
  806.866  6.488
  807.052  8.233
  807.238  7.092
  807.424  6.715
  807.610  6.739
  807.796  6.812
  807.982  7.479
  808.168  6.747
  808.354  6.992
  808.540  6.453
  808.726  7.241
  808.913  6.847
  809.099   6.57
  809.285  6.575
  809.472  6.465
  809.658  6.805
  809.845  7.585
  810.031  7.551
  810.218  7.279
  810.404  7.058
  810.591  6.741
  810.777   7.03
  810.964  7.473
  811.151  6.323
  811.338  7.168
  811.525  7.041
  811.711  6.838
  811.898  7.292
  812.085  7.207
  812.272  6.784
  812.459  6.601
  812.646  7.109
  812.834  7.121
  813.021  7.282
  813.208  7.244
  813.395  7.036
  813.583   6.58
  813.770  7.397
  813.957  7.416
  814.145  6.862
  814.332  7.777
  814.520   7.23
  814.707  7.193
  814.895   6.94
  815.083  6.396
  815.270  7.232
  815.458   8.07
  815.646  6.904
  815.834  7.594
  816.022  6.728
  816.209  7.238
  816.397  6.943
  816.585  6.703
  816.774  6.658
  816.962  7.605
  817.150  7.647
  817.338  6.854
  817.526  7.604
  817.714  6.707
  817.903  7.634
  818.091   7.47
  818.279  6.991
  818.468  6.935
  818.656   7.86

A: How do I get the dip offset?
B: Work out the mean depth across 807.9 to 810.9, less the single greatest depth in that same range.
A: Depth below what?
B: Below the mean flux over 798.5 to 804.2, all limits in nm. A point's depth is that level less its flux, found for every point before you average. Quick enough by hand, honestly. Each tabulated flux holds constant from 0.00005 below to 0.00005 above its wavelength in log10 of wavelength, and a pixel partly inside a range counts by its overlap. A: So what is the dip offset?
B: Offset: -0.51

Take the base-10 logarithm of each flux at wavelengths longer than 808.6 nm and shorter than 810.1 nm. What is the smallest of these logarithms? 0.811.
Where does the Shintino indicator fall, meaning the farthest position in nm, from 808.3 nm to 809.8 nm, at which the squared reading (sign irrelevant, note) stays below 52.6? 809.658 nm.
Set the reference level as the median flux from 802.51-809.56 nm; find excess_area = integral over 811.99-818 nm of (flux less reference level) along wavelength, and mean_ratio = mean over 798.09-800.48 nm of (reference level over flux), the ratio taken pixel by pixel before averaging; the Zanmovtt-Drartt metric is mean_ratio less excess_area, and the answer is -1.0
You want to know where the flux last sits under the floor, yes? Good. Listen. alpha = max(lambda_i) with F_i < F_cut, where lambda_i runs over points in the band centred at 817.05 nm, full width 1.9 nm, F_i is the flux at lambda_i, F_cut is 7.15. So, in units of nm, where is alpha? 817.714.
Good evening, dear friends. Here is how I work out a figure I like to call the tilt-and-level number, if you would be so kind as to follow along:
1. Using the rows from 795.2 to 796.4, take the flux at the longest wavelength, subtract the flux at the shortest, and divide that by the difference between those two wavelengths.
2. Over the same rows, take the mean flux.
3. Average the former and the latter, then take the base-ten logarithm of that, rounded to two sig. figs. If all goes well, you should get 0.50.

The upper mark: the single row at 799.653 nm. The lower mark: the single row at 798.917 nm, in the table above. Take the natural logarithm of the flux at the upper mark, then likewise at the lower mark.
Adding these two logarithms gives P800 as 3.77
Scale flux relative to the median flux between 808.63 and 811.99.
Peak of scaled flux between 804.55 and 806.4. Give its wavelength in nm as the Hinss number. 805.196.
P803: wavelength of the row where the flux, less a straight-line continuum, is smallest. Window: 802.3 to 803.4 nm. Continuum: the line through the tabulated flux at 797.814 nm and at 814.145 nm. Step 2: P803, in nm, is 802.789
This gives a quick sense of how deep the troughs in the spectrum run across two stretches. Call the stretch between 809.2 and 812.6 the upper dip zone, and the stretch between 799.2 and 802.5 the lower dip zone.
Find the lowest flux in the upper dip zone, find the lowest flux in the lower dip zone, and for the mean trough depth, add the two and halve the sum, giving 6.31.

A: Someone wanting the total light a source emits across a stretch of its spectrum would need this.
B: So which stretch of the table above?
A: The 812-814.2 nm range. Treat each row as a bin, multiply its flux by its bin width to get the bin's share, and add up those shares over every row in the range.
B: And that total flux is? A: 16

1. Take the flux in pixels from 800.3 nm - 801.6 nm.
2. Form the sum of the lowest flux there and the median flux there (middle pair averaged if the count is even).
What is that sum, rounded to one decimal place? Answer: 13.5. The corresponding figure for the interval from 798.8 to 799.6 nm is 14.6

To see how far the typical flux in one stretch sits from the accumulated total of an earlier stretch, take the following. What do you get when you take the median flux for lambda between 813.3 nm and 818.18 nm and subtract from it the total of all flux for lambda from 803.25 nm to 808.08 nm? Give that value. -176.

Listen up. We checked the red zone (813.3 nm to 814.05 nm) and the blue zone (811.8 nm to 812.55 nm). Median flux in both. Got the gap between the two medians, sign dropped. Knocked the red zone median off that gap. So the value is -7.0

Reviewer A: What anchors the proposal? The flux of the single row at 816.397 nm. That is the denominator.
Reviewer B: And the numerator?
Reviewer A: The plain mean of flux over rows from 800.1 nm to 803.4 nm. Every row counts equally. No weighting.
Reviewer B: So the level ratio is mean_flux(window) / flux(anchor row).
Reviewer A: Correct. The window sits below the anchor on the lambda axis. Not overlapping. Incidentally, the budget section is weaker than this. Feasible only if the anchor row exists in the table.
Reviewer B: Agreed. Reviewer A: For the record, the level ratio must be 0.996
